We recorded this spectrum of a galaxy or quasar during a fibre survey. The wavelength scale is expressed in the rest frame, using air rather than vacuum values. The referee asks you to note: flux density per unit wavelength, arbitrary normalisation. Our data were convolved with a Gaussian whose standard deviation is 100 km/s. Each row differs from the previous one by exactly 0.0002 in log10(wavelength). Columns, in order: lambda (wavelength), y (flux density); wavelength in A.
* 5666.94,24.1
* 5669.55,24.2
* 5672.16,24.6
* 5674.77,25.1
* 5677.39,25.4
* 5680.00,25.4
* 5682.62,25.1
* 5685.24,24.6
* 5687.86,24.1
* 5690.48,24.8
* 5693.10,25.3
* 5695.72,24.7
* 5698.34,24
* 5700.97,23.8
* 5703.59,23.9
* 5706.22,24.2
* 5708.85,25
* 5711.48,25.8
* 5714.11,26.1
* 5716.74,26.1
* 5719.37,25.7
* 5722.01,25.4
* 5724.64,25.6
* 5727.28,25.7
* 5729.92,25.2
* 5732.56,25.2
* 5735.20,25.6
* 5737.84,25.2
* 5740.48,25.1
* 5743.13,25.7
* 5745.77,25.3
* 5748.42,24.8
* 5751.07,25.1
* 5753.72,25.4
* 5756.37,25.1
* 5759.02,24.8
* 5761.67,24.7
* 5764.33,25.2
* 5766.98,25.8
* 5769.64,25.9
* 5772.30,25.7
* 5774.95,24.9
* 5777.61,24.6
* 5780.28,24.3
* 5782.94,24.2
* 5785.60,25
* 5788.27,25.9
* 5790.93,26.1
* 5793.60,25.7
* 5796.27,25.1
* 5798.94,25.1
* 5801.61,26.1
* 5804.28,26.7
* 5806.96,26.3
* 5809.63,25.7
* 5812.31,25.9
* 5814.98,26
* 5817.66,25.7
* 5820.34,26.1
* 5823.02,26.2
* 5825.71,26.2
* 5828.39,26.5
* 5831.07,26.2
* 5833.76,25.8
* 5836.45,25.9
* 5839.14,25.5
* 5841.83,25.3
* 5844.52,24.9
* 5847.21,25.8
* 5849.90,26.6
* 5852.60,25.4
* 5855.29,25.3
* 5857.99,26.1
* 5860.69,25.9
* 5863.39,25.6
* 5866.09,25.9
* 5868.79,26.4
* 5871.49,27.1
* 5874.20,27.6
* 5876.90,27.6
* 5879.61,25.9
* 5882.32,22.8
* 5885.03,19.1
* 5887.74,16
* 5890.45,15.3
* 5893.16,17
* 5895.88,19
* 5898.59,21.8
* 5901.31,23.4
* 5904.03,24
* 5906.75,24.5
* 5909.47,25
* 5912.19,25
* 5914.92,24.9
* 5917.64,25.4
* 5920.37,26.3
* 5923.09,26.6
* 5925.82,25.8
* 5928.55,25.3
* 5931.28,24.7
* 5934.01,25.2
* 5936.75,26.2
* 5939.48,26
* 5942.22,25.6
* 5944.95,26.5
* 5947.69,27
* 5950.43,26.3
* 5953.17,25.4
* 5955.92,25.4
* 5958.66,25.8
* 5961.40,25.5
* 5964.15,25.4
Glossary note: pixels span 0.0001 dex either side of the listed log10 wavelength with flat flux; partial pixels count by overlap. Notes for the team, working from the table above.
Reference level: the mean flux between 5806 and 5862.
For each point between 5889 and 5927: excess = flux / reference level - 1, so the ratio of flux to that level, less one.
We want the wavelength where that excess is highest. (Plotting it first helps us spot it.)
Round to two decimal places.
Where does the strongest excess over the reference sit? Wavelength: 5923.09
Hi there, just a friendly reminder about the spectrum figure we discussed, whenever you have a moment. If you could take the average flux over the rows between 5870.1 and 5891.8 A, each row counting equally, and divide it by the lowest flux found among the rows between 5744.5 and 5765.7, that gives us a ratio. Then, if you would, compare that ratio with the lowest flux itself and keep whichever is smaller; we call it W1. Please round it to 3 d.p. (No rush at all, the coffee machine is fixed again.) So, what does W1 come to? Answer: 0.918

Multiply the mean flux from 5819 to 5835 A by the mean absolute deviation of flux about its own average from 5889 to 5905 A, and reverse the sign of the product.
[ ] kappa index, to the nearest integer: -78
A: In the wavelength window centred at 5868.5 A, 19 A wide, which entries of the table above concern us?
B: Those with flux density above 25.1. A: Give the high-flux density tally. 7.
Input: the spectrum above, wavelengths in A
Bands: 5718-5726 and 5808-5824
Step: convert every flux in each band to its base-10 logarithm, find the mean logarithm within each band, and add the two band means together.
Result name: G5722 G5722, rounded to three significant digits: 2.82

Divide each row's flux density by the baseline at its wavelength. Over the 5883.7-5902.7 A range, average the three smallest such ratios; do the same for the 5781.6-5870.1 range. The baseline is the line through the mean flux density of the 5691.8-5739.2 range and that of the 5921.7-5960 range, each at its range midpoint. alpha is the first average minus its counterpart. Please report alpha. -0.34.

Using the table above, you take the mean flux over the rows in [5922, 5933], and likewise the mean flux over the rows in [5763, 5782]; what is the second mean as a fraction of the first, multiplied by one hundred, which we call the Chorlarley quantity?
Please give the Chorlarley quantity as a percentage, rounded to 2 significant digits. 98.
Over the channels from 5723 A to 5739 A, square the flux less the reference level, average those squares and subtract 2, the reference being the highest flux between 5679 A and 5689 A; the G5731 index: -1.95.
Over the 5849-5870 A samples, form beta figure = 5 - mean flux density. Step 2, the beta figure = -20.9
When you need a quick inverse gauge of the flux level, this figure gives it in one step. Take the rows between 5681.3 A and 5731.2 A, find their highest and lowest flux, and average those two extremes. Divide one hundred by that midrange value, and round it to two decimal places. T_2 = 4.01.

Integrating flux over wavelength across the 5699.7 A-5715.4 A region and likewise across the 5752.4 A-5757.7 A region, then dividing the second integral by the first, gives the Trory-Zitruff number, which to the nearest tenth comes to 0.3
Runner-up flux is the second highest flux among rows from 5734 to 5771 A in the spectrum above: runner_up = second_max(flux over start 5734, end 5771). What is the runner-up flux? 25.8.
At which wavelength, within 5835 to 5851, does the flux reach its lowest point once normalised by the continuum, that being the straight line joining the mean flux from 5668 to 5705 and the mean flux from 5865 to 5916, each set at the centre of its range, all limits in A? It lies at 5844.52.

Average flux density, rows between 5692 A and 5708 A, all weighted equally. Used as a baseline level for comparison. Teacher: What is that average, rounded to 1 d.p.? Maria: 24.3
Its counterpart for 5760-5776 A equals 25.4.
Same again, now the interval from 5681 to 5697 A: 24.8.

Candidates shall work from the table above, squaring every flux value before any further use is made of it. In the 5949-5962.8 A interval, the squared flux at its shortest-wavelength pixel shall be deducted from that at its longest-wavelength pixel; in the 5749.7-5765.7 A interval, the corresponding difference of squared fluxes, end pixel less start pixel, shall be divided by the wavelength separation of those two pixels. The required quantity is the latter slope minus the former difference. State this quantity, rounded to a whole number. 42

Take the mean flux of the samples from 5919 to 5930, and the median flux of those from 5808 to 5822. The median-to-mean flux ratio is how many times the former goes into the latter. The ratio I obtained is 1.00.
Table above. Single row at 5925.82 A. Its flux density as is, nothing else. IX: 25.8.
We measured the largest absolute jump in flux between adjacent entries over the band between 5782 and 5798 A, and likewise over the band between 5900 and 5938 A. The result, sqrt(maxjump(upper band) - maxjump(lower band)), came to 0.32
